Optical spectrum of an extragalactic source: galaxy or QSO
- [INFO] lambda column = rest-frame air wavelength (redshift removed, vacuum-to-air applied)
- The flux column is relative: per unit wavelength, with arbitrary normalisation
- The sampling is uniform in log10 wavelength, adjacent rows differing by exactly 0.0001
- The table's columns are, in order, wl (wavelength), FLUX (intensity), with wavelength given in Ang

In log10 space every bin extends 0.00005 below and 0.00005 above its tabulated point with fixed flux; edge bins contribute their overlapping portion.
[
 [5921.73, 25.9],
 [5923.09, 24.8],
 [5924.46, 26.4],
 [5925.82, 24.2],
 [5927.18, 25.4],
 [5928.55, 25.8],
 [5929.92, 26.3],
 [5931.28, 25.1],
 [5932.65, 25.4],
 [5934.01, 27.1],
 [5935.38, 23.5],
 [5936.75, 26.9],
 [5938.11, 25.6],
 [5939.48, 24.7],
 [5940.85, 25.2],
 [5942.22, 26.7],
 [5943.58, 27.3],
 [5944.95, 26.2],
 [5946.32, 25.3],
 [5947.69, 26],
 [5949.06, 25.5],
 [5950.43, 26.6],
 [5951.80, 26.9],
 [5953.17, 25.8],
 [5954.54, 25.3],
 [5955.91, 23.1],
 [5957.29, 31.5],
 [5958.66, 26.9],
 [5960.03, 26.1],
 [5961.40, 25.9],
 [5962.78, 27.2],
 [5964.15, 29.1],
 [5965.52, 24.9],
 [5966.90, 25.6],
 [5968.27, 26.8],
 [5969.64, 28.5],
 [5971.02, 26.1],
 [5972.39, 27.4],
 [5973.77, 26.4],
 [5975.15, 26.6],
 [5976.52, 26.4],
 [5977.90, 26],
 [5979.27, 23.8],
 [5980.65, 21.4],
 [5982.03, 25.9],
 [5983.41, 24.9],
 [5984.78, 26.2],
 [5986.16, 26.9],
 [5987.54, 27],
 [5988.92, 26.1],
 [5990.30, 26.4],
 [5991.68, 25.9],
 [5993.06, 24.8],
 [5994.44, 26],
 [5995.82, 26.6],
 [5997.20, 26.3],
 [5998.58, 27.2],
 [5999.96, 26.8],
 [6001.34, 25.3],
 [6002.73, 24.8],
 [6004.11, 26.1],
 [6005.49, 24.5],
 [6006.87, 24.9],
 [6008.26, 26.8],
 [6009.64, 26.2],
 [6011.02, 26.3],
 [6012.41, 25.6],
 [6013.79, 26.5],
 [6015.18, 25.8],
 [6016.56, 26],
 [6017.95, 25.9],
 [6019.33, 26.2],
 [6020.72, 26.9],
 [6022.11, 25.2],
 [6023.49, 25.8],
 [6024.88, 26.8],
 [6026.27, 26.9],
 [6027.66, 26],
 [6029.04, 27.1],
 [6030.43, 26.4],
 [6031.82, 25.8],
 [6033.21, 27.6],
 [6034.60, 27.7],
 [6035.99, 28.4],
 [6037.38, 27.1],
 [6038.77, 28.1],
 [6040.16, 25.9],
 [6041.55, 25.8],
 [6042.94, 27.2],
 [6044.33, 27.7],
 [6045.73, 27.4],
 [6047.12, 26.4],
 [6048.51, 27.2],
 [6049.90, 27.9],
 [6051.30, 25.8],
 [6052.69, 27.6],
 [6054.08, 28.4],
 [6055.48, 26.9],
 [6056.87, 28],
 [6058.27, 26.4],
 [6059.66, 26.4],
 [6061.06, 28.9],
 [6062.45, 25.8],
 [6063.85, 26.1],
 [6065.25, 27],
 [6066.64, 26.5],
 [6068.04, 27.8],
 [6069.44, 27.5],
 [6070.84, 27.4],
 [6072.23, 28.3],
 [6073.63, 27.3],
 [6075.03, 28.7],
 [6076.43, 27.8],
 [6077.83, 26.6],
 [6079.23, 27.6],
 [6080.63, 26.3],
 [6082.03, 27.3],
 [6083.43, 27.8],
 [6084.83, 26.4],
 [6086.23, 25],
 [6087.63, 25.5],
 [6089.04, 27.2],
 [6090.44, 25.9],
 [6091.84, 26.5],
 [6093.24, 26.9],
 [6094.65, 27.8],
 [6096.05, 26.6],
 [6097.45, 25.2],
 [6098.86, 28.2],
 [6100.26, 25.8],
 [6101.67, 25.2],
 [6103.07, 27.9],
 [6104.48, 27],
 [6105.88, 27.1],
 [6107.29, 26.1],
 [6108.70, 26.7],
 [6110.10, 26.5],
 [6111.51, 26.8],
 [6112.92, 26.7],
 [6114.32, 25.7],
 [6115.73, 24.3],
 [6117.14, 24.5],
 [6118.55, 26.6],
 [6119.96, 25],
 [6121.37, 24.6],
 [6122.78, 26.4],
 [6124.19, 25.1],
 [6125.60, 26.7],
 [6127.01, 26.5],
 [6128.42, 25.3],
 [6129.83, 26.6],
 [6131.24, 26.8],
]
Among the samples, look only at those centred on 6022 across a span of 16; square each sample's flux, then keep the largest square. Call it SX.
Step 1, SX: 734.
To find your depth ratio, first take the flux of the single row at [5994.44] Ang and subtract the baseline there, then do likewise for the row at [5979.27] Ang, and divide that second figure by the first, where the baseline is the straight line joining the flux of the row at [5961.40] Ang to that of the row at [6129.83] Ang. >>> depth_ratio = 58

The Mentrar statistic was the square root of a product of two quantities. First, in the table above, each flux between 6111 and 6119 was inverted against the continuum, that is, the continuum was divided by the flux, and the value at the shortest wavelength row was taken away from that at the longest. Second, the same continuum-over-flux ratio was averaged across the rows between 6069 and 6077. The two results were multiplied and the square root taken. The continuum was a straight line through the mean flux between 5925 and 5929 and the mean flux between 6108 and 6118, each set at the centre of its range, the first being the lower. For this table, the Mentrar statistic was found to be 0.09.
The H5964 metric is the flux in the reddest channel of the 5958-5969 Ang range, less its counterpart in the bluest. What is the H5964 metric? 0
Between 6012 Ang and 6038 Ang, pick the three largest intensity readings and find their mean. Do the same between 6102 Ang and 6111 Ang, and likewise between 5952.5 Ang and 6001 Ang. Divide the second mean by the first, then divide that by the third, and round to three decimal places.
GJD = 0.033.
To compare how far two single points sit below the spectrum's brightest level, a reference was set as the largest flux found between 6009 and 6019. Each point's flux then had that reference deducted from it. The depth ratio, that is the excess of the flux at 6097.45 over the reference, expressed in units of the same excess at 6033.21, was -1.2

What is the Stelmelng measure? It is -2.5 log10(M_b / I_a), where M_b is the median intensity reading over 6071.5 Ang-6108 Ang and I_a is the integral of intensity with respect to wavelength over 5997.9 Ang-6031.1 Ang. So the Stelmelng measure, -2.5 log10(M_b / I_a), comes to 3.77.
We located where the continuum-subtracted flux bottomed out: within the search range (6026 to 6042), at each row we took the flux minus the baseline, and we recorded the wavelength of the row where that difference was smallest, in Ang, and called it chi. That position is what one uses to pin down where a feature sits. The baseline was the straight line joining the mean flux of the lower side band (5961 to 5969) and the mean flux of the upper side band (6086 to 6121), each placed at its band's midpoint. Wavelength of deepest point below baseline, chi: 6031.82 Ang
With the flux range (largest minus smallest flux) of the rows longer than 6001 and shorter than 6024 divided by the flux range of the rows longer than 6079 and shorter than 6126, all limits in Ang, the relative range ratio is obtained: 0.62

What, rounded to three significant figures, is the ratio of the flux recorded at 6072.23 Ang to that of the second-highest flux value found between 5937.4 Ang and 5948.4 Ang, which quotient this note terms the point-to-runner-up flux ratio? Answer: 1.06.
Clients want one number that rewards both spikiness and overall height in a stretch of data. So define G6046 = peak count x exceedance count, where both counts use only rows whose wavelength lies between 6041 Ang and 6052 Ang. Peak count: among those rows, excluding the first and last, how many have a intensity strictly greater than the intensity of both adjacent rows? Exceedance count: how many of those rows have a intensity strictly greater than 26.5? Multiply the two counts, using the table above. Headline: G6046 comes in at 10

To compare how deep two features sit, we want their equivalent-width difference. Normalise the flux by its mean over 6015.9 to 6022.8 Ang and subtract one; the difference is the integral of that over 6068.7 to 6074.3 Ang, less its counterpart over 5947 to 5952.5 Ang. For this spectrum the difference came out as 0.3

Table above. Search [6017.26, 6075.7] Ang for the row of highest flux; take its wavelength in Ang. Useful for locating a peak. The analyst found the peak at 6061.06 Ang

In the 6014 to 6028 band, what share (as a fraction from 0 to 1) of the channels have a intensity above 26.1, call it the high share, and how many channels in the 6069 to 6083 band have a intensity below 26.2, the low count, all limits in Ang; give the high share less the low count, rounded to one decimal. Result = 0.4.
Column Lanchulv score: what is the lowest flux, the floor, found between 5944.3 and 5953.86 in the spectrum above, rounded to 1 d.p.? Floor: 25.3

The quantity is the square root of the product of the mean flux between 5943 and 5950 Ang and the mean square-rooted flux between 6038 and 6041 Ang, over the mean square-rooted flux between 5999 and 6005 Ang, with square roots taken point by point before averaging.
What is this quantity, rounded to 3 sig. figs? 2.29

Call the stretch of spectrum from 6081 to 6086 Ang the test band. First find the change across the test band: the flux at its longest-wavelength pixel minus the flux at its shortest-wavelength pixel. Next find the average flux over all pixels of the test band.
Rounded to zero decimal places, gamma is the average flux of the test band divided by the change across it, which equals -30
